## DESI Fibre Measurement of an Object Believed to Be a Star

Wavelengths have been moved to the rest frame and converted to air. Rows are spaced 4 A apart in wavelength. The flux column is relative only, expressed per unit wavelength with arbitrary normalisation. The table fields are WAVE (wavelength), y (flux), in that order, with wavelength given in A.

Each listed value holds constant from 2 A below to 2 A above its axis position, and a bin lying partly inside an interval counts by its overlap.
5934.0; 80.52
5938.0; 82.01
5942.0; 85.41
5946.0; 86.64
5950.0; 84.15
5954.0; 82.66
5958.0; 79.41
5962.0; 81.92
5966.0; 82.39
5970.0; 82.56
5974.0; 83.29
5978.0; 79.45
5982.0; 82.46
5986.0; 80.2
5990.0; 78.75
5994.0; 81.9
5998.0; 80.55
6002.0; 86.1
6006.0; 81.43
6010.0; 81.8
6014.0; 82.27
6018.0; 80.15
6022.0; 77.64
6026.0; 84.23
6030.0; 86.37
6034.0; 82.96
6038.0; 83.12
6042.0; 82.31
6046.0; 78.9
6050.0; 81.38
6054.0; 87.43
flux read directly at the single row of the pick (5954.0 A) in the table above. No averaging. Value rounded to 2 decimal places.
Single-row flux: 82.66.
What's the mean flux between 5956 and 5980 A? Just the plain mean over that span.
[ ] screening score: 81.5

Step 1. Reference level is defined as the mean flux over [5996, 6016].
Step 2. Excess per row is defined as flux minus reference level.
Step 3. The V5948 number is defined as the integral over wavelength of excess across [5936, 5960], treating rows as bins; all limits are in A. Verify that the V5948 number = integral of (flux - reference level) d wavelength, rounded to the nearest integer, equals 23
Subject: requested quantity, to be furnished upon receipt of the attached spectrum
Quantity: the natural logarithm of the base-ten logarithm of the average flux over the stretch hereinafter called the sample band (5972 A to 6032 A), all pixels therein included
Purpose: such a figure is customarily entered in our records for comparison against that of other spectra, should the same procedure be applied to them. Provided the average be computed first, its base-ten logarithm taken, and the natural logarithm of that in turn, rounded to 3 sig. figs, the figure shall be 0.648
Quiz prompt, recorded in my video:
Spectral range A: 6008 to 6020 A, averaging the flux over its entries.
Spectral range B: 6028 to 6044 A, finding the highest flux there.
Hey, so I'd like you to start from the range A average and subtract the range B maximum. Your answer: -5.0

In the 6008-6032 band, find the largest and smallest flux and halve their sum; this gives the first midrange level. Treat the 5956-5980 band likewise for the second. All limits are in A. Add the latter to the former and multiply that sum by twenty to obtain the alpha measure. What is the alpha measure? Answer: 3267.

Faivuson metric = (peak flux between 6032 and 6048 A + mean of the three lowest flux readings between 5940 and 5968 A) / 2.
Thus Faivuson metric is 82.2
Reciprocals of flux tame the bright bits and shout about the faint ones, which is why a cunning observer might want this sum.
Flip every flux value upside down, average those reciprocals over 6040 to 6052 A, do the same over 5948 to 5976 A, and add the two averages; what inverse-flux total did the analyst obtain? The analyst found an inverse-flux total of 0.0245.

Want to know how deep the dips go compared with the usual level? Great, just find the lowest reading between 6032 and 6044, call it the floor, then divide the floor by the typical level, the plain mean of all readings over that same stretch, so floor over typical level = 0.99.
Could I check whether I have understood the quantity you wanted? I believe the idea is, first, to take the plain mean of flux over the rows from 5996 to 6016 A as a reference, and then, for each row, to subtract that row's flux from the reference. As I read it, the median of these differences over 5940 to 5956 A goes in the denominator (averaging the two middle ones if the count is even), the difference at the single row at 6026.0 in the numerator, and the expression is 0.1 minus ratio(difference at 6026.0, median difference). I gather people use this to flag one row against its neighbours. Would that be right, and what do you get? -0.7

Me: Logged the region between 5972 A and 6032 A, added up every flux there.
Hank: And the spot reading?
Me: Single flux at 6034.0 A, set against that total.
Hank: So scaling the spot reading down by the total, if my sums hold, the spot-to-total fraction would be 0.0676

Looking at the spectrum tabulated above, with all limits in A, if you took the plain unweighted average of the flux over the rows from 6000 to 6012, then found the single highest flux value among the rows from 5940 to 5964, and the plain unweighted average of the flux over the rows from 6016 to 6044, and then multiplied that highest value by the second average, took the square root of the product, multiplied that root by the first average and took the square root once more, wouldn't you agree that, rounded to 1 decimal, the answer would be 83.8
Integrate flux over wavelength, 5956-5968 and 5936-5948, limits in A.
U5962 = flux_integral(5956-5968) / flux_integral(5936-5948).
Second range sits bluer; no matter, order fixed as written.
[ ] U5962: 0.96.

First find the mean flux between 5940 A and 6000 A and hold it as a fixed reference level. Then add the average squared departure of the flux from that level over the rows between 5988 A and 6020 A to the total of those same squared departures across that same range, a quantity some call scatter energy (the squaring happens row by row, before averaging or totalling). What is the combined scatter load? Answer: 38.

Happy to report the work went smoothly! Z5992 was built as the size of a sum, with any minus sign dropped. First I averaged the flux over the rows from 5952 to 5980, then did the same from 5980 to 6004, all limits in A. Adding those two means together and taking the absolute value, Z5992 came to 163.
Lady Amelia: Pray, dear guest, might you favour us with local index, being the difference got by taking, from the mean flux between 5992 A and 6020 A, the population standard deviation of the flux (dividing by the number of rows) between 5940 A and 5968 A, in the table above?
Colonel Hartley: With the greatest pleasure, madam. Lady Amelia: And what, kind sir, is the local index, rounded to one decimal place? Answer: 79.8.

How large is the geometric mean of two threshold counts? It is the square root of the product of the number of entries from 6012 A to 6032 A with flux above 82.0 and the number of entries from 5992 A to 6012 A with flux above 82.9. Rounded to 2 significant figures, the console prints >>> 1.7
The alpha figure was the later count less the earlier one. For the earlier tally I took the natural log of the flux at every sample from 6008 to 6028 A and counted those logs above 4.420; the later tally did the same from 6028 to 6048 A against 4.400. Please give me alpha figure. 3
